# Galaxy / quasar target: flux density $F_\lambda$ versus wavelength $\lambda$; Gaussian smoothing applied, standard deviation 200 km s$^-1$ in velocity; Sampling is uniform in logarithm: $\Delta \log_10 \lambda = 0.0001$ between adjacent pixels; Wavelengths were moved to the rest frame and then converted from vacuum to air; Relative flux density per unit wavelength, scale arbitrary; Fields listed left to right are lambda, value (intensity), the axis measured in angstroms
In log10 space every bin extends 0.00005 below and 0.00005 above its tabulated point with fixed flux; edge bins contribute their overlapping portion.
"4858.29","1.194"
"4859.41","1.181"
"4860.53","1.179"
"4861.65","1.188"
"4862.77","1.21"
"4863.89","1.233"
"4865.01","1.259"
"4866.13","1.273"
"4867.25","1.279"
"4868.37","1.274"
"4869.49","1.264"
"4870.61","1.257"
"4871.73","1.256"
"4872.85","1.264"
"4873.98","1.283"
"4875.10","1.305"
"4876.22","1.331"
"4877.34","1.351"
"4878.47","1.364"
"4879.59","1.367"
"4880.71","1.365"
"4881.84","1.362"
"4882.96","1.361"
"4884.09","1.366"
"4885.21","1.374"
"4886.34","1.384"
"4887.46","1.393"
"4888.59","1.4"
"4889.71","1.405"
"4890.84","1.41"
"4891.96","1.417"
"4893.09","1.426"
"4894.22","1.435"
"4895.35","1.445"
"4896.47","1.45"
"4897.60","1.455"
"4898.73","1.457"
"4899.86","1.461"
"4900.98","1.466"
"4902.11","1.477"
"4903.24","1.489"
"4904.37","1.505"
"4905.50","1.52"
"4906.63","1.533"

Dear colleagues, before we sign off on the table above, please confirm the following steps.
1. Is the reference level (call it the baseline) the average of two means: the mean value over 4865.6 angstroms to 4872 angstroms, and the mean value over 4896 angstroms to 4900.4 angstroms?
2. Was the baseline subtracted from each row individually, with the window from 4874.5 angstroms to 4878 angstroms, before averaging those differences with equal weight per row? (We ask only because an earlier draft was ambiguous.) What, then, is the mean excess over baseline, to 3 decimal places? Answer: -0.032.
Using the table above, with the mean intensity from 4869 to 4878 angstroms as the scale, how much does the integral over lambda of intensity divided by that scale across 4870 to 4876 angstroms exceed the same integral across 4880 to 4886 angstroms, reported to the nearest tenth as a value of -0.4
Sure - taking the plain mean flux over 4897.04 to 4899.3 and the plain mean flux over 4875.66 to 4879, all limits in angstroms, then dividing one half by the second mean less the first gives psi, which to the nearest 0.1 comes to -4.7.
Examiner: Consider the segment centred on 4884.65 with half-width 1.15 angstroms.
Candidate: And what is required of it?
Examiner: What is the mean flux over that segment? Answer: 1.37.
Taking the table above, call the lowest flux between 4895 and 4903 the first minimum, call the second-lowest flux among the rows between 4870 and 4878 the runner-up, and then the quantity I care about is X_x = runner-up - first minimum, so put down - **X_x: -0.19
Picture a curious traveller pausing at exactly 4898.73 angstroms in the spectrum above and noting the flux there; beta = 1.457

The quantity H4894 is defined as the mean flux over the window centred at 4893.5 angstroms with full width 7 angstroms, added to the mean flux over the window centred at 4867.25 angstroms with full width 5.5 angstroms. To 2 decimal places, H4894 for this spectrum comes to 2.70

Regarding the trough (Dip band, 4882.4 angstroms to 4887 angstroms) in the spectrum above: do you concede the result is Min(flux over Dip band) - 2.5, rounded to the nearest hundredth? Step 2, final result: -1.14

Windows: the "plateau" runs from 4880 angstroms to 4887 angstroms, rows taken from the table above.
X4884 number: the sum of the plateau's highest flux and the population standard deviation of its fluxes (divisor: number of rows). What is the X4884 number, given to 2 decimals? 1.39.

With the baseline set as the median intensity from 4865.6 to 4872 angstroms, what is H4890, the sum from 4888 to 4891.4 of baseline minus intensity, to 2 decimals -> -0.41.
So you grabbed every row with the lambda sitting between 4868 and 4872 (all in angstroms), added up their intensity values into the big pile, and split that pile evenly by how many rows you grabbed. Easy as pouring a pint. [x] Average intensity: 1.26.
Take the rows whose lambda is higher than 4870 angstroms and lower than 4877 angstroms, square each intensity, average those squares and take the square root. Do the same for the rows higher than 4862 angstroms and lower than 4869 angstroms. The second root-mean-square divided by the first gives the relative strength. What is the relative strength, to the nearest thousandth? 0.978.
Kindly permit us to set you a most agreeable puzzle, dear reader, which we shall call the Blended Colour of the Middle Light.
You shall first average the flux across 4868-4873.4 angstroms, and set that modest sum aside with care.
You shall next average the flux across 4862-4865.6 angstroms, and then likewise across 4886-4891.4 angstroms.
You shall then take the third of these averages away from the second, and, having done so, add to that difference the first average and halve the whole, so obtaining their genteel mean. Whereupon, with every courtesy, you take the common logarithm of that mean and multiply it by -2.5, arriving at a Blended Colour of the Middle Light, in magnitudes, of 0.65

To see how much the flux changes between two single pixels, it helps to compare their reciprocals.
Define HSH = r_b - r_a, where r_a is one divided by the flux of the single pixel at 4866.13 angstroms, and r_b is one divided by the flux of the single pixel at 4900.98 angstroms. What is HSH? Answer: -0.10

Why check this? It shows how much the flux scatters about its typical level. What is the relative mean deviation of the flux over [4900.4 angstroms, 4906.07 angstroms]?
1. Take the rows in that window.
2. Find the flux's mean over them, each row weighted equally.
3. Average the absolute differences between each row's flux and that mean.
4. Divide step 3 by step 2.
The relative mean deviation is 0.011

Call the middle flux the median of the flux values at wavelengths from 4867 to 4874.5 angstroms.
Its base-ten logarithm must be 0.102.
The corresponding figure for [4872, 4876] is 0.108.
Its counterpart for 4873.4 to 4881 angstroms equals 0.131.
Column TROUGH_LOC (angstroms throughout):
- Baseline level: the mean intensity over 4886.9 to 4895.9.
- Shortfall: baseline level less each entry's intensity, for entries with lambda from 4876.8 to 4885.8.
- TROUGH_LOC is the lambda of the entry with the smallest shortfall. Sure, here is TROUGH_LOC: 4885.21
